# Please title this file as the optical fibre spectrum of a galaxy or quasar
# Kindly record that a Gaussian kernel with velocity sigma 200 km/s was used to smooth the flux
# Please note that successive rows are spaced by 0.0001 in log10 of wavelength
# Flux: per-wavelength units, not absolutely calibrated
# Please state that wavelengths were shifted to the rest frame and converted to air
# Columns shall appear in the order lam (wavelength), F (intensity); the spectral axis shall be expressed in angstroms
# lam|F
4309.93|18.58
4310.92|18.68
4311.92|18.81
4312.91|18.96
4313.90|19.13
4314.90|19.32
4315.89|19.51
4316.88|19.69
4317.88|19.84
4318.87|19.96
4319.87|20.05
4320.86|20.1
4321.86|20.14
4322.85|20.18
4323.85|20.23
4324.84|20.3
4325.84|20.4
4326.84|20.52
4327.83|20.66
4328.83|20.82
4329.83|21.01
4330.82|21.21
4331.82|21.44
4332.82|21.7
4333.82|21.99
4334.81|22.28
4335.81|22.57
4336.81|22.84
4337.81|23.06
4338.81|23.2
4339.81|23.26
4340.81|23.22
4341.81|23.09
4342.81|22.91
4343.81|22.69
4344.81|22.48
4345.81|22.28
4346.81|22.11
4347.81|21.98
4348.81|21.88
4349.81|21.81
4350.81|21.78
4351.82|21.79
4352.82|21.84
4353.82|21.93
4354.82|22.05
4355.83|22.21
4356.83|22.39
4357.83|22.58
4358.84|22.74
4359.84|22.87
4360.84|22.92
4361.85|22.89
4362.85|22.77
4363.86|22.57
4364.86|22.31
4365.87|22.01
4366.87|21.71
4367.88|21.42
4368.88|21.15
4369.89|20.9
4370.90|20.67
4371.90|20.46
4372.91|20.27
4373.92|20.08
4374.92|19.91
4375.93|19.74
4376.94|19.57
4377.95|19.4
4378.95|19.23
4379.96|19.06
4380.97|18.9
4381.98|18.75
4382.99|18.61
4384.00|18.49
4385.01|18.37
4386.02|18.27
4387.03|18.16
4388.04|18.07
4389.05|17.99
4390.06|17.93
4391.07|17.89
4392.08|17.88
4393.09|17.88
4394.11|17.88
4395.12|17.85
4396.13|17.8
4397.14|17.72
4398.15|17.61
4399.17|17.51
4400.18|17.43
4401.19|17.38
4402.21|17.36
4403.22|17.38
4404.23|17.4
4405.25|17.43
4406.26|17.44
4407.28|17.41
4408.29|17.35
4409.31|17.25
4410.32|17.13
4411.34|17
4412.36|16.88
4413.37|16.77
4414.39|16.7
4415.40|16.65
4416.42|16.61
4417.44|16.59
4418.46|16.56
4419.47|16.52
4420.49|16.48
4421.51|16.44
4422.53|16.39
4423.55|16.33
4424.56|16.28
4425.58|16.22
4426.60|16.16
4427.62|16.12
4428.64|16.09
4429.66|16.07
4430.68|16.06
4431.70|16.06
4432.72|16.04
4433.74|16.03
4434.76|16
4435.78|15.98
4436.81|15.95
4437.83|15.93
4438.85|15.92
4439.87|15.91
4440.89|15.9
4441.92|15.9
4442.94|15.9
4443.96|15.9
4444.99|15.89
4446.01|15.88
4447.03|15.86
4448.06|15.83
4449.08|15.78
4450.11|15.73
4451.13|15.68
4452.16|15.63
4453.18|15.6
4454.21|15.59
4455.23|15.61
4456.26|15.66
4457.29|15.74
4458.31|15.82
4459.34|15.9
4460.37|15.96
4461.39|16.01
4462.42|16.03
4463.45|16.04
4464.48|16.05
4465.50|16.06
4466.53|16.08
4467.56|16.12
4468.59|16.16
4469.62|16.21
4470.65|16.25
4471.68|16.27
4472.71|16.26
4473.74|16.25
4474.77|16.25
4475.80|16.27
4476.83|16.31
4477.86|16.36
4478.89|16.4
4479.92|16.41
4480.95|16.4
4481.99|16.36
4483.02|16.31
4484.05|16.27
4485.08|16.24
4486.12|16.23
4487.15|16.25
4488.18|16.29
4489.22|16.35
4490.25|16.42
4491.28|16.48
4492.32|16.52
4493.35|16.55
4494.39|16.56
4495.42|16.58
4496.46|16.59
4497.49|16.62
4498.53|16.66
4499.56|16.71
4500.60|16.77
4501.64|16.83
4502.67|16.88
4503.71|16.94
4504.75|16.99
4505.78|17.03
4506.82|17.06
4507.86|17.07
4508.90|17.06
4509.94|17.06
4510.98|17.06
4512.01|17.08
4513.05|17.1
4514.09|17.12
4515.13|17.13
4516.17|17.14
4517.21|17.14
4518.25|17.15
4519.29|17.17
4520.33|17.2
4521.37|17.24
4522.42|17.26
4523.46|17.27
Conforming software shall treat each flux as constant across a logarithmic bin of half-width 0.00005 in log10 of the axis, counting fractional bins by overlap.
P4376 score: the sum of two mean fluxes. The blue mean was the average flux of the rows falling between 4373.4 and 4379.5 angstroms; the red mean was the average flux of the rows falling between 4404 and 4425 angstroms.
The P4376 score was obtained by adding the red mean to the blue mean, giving 36.5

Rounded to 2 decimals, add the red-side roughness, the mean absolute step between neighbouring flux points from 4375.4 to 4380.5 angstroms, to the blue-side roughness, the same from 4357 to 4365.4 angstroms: 0.31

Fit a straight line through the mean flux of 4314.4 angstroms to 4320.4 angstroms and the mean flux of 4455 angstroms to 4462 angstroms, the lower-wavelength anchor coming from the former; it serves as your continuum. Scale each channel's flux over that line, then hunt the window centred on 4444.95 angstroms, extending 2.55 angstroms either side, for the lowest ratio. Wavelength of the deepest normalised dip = 4442.94 angstroms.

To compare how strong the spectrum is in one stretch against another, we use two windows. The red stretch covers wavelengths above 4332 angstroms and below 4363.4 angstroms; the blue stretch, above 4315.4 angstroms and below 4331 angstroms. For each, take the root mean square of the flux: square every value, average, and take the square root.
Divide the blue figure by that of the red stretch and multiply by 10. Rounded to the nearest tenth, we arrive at 9.0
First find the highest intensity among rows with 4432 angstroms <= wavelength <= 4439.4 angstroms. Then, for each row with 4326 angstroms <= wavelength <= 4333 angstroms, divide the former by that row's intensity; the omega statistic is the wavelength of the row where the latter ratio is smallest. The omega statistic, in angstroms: 4332.82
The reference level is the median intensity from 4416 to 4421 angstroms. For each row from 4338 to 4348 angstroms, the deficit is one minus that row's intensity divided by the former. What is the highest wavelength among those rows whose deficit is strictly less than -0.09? 4347.81 angstroms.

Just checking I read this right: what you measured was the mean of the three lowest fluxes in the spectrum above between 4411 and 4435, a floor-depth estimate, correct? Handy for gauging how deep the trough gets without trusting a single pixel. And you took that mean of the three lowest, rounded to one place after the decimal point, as 16.0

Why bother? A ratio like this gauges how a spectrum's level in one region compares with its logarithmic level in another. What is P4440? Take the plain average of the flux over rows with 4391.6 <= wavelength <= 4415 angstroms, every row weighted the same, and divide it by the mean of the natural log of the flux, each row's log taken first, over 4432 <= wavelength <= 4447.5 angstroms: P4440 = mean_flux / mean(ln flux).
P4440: 6.3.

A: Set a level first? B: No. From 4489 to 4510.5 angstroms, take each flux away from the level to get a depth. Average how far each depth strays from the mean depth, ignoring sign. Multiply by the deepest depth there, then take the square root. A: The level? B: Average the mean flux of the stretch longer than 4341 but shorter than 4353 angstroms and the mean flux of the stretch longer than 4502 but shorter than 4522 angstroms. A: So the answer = 0.8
